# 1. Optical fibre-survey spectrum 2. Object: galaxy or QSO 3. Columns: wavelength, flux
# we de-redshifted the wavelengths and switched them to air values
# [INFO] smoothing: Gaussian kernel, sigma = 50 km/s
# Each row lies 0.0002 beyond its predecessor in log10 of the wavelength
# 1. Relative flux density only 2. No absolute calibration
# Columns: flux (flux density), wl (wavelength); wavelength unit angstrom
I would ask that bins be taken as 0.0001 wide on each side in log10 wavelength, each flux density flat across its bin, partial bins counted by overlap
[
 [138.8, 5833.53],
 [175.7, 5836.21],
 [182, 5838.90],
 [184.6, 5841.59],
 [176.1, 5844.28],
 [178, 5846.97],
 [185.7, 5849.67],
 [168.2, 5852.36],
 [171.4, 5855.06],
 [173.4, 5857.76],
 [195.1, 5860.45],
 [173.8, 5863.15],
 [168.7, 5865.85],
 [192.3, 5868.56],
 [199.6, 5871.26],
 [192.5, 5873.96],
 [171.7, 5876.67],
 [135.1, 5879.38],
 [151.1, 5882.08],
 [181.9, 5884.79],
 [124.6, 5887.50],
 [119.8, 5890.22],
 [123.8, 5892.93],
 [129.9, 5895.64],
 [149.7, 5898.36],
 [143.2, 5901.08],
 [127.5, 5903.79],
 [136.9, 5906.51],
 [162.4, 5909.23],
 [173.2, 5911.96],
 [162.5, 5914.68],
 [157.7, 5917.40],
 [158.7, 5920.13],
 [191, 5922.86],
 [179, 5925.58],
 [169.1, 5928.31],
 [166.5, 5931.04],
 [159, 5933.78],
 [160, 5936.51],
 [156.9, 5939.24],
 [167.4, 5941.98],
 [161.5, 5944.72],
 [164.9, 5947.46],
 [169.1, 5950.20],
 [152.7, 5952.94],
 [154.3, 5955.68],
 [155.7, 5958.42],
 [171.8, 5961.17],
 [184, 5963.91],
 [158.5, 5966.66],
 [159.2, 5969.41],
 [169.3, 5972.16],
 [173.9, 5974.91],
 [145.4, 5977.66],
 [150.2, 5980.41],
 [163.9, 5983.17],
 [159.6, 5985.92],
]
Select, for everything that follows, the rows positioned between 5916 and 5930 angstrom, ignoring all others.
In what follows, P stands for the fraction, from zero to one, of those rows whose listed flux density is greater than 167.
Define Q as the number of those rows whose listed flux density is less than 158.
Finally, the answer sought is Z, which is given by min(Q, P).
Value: 0.6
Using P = 0.60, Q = 1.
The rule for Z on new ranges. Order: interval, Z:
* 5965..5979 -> 0.4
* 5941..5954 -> 0.4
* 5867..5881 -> 0.8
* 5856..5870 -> 0.0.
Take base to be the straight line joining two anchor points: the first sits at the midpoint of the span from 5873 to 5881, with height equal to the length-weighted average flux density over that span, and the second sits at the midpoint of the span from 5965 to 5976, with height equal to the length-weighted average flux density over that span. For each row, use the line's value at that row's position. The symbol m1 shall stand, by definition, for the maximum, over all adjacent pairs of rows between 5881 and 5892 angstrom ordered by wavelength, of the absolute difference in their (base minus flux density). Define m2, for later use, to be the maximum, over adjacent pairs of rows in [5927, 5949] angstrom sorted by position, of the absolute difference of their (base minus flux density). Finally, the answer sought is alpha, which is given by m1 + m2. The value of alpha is 68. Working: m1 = 57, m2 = 10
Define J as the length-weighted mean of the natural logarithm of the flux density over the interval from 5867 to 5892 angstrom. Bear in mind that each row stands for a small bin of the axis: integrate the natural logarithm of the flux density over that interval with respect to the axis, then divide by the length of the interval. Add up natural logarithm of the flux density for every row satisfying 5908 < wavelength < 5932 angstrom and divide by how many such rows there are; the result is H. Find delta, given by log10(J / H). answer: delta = -0.005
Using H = 5.13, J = 5.07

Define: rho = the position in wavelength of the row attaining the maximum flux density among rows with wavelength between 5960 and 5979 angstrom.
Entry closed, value 5963.91 angstrom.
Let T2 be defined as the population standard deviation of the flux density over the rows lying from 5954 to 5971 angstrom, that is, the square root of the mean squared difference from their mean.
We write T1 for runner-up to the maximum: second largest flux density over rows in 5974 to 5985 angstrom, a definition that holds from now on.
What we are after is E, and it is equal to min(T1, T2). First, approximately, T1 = 163.9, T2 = 10.6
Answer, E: 10.6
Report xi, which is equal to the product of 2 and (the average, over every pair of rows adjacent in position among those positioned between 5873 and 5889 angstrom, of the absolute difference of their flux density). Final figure 65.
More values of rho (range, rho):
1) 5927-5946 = 5928.31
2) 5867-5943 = 5871.26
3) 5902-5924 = 5922.86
